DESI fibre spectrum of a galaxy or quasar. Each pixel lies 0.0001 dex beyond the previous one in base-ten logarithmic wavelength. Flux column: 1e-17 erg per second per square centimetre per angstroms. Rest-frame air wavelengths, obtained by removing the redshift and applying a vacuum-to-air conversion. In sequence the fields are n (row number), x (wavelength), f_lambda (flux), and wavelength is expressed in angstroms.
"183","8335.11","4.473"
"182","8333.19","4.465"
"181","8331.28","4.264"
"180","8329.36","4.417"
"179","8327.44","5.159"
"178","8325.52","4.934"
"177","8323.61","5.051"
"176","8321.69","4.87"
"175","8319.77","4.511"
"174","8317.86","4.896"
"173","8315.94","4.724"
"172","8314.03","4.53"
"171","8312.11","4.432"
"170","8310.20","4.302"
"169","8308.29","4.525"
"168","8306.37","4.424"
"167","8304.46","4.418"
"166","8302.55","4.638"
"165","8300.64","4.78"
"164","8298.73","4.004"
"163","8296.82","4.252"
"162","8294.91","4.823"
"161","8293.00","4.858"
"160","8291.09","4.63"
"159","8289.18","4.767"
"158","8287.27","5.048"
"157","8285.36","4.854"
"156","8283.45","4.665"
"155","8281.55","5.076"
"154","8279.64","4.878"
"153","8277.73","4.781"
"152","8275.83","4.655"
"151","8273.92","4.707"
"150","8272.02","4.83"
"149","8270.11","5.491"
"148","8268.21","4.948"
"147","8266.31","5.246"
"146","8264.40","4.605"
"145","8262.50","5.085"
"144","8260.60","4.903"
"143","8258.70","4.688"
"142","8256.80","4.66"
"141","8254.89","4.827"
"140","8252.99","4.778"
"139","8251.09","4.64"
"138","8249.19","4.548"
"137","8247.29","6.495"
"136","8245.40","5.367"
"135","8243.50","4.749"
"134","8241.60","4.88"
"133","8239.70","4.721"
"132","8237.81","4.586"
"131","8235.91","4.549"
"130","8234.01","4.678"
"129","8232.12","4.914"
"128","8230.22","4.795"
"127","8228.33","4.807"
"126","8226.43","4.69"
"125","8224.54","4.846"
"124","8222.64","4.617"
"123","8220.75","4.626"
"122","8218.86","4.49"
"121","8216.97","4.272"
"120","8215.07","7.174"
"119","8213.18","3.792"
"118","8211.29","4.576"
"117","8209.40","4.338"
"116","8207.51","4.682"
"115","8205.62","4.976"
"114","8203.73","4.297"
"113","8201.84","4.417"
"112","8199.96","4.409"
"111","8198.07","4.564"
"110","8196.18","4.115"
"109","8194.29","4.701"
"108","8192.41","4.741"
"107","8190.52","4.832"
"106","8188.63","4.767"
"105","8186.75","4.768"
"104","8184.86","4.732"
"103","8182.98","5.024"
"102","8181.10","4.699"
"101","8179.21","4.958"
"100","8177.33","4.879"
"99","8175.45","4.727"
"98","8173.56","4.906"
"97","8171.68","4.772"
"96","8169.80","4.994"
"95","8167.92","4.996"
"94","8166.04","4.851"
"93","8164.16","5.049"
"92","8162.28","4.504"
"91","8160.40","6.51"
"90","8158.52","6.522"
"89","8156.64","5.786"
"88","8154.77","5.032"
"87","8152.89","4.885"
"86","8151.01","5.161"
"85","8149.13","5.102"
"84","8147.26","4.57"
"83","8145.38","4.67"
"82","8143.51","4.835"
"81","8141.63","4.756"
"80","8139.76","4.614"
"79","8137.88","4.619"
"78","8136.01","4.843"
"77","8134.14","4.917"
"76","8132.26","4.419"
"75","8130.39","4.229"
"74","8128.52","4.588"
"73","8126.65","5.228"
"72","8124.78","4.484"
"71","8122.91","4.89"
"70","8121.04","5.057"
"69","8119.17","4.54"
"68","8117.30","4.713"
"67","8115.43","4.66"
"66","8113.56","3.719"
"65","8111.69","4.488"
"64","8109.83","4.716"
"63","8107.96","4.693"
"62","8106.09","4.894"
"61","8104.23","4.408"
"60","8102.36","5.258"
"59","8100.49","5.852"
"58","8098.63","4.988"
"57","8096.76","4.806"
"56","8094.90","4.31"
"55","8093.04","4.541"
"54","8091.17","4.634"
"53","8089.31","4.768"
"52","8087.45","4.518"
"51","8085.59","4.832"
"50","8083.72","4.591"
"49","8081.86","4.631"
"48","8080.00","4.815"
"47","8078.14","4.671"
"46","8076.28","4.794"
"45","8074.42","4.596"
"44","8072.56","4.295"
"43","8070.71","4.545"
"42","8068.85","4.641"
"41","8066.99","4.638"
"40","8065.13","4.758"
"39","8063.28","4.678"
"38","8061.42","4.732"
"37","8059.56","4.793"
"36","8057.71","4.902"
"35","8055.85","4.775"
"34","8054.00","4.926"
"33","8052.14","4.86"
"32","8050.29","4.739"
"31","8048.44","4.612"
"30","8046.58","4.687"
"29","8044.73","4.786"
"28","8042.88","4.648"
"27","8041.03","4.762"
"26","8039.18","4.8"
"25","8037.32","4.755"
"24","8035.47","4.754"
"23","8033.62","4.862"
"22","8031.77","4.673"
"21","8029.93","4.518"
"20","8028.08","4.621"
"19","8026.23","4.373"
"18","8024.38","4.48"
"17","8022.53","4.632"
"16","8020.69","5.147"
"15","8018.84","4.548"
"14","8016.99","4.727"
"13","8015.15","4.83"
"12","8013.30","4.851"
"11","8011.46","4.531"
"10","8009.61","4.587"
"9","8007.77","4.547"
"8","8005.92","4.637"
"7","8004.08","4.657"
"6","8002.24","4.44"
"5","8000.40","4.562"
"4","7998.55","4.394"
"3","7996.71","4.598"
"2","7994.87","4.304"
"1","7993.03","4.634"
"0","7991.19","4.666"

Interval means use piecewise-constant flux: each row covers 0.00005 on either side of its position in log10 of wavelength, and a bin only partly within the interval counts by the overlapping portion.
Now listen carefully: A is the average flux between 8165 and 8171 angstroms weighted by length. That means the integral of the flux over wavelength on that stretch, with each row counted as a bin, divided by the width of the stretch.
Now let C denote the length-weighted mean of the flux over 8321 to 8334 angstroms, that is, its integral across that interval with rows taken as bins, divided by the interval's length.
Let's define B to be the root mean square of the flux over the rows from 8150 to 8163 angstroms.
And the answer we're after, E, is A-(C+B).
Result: -5.33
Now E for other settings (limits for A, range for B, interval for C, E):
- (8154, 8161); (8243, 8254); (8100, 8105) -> -4.31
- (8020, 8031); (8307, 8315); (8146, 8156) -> -4.79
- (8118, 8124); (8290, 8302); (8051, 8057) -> -4.60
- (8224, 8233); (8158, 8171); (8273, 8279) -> -5.31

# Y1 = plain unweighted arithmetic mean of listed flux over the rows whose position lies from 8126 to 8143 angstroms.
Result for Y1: 4.69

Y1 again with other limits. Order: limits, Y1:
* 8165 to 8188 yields 4.86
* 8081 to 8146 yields 4.71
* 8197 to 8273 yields 4.81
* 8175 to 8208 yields 4.68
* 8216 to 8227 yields 4.59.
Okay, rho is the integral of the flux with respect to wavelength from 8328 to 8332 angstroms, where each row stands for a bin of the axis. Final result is 18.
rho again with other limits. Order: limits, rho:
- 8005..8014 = 42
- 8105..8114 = 41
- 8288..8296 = 38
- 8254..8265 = 53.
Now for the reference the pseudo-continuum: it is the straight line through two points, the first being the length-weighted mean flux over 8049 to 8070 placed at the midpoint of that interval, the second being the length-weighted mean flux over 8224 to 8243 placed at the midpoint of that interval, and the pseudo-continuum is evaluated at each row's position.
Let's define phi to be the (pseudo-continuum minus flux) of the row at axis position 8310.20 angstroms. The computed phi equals 0.4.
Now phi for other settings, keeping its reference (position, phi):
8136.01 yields -0.1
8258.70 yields 0.1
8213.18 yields 1.0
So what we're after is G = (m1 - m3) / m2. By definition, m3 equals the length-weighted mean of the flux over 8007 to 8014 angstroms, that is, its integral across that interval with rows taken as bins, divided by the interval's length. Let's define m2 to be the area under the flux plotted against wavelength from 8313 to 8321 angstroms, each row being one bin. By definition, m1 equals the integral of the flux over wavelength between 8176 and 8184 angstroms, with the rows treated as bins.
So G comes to 0.92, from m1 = 39.1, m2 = 37.3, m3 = 4.63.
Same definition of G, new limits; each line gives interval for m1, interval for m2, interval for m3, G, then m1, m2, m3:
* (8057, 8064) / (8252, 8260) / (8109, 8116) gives 0.77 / 33.4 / 37.9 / 4.38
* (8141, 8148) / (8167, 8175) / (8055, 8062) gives 0.72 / 32.9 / 39.2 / 4.80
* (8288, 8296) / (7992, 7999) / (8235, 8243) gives 1.06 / 38.1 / 31.5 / 4.69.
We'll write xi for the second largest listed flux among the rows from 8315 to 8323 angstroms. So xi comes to 4.87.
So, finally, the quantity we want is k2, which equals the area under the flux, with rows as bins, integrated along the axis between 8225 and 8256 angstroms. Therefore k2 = 151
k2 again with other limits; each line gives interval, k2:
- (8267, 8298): 150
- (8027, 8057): 142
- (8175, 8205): 140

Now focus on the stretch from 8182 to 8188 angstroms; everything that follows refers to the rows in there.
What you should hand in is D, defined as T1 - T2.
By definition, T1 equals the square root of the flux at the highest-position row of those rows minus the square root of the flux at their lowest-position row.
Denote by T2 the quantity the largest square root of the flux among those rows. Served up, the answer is -2.30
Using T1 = -0.06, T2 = 2.24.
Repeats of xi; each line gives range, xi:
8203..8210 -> 4.682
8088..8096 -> 4.634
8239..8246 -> 4.88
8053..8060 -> 4.902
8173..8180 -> 4.906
